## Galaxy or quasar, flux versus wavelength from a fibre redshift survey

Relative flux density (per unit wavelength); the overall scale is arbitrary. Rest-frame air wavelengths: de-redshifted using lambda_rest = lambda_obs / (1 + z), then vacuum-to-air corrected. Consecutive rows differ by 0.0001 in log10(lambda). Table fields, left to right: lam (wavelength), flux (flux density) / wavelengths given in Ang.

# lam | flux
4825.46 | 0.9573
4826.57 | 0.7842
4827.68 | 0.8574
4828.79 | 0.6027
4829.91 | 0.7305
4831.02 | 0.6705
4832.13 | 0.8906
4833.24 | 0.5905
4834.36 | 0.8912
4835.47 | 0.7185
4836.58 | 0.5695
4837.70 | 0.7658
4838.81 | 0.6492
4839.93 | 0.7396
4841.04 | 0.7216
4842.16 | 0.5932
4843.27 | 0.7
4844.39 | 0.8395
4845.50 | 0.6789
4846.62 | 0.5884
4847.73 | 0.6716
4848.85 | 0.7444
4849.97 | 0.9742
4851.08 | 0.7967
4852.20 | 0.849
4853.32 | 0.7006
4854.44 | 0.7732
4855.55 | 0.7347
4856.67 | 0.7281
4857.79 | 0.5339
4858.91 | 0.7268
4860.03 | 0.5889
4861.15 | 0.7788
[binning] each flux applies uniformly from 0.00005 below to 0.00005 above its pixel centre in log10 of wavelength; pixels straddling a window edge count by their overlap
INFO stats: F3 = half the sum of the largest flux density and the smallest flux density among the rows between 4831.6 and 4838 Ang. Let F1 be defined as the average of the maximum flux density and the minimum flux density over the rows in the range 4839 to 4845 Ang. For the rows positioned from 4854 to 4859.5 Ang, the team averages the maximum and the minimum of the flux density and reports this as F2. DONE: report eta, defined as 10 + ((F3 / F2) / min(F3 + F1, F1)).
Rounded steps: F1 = 0.72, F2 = 0.654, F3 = 0.73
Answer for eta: 11.6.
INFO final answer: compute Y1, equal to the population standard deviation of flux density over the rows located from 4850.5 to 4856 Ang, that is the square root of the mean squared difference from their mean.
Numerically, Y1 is 0.05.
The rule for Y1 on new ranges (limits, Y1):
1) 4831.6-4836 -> 0.13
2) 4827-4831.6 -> 0.09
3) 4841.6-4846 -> 0.09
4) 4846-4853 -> 0.12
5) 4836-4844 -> 0.07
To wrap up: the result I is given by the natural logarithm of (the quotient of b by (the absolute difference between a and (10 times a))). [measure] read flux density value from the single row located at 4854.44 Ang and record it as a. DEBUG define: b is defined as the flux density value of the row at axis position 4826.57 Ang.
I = -2.2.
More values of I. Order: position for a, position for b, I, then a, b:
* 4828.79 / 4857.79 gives -2.3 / 0.6027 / 0.5339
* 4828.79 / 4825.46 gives -1.7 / 0.6027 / 0.9573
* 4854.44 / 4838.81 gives -2.4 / 0.7732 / 0.6492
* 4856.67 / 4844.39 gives -2.1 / 0.7281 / 0.8395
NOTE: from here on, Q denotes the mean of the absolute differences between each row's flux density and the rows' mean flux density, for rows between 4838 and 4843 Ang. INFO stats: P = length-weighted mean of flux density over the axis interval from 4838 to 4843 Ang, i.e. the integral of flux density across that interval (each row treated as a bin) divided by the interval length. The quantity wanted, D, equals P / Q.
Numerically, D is 12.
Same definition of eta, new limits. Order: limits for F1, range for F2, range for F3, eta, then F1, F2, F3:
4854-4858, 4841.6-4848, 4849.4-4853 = 11.9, 0.65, 0.714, 0.89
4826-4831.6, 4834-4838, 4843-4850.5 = 11.5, 0.73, 0.730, 0.78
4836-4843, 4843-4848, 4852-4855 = 11.6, 0.67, 0.714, 0.77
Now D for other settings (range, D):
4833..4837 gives 6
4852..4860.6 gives 10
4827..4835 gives 7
